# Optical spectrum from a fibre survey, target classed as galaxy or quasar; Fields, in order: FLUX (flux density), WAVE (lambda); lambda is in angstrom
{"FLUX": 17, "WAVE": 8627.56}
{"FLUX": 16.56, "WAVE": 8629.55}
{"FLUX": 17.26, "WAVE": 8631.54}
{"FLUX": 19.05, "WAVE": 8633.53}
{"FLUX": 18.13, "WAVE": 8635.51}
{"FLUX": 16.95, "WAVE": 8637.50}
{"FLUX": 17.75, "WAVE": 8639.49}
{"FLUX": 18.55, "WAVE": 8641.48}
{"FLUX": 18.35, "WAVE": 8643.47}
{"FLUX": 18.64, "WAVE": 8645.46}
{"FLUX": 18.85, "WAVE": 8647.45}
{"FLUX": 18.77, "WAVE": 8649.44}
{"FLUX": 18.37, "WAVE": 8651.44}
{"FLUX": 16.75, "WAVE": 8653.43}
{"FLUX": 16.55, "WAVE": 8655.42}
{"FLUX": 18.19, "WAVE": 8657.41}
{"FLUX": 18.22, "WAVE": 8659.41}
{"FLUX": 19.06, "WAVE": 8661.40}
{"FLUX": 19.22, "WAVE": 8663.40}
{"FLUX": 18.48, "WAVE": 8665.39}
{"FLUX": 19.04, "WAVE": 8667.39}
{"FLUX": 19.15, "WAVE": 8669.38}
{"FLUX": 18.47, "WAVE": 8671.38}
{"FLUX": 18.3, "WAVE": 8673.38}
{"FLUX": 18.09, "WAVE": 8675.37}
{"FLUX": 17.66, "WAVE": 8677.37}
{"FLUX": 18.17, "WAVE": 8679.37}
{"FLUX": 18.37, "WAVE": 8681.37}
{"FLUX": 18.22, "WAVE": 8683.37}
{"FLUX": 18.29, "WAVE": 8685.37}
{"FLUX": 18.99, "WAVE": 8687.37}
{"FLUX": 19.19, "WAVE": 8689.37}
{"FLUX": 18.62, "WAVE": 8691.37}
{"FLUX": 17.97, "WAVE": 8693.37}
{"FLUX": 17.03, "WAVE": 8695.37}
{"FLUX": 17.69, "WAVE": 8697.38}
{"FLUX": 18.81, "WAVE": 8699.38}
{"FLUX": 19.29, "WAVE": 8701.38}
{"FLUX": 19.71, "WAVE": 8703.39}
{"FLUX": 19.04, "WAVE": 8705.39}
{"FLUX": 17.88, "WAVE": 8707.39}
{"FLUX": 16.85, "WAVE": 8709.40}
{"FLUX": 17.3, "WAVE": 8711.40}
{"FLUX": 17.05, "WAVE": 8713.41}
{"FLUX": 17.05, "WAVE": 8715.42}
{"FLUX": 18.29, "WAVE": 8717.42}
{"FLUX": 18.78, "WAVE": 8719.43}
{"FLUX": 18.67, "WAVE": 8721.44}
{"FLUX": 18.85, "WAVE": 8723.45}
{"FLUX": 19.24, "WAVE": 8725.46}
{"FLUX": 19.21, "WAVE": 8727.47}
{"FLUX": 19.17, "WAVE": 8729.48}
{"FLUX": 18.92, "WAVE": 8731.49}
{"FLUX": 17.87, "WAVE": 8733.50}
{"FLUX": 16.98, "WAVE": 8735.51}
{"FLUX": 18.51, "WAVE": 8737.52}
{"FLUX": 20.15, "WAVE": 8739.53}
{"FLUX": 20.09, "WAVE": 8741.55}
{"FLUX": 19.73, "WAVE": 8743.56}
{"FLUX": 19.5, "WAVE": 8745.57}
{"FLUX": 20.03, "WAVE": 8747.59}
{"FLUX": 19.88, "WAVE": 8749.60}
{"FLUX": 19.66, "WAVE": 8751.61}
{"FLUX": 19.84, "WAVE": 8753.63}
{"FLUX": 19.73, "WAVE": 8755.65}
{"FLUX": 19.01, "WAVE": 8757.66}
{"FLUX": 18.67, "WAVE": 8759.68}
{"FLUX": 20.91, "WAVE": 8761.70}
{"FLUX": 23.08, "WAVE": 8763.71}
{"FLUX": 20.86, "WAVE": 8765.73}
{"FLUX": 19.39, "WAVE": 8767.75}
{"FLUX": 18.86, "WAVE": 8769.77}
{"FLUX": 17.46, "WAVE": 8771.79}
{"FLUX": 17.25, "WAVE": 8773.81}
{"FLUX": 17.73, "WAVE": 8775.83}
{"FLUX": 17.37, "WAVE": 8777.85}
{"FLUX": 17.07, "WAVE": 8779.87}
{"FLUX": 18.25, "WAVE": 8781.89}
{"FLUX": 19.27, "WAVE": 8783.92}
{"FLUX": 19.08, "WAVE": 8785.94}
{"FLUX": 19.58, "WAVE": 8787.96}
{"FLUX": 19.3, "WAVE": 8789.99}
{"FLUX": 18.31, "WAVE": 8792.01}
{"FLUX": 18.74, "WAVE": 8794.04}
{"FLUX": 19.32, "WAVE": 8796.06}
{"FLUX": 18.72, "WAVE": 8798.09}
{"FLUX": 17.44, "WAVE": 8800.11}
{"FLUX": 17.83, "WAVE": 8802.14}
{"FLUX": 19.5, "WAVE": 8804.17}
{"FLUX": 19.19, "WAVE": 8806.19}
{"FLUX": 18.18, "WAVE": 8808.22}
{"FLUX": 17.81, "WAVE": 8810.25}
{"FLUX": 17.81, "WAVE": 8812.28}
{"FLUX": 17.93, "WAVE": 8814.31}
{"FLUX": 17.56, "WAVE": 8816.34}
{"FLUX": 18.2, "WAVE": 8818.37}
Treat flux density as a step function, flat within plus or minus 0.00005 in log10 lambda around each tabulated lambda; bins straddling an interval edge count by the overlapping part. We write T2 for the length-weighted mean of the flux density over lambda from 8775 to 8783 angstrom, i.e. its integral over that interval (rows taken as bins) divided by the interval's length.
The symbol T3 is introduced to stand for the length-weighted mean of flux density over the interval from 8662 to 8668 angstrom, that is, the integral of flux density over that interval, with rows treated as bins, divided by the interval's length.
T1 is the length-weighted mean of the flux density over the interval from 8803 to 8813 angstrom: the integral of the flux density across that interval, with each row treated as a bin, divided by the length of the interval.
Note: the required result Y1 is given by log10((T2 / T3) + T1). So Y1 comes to 1.29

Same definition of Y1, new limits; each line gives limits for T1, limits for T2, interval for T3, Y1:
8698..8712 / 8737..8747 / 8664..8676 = 1.29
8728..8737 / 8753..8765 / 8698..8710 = 1.29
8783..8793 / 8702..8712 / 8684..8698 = 1.30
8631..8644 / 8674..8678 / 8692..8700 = 1.28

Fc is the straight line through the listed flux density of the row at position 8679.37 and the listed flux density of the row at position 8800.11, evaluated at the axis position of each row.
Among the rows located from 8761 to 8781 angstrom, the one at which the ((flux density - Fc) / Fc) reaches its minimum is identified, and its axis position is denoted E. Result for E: 8779.87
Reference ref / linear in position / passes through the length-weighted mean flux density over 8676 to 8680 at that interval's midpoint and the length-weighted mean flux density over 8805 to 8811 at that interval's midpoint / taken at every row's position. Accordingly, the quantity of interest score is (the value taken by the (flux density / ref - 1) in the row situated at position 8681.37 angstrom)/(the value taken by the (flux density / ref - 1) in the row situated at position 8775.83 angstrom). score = -0.8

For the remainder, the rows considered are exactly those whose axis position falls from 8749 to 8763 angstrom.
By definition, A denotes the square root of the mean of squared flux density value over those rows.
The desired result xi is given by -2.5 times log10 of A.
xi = -3.24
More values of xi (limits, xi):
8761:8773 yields -3.26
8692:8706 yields -3.17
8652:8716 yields -3.15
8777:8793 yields -3.17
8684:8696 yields -3.16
